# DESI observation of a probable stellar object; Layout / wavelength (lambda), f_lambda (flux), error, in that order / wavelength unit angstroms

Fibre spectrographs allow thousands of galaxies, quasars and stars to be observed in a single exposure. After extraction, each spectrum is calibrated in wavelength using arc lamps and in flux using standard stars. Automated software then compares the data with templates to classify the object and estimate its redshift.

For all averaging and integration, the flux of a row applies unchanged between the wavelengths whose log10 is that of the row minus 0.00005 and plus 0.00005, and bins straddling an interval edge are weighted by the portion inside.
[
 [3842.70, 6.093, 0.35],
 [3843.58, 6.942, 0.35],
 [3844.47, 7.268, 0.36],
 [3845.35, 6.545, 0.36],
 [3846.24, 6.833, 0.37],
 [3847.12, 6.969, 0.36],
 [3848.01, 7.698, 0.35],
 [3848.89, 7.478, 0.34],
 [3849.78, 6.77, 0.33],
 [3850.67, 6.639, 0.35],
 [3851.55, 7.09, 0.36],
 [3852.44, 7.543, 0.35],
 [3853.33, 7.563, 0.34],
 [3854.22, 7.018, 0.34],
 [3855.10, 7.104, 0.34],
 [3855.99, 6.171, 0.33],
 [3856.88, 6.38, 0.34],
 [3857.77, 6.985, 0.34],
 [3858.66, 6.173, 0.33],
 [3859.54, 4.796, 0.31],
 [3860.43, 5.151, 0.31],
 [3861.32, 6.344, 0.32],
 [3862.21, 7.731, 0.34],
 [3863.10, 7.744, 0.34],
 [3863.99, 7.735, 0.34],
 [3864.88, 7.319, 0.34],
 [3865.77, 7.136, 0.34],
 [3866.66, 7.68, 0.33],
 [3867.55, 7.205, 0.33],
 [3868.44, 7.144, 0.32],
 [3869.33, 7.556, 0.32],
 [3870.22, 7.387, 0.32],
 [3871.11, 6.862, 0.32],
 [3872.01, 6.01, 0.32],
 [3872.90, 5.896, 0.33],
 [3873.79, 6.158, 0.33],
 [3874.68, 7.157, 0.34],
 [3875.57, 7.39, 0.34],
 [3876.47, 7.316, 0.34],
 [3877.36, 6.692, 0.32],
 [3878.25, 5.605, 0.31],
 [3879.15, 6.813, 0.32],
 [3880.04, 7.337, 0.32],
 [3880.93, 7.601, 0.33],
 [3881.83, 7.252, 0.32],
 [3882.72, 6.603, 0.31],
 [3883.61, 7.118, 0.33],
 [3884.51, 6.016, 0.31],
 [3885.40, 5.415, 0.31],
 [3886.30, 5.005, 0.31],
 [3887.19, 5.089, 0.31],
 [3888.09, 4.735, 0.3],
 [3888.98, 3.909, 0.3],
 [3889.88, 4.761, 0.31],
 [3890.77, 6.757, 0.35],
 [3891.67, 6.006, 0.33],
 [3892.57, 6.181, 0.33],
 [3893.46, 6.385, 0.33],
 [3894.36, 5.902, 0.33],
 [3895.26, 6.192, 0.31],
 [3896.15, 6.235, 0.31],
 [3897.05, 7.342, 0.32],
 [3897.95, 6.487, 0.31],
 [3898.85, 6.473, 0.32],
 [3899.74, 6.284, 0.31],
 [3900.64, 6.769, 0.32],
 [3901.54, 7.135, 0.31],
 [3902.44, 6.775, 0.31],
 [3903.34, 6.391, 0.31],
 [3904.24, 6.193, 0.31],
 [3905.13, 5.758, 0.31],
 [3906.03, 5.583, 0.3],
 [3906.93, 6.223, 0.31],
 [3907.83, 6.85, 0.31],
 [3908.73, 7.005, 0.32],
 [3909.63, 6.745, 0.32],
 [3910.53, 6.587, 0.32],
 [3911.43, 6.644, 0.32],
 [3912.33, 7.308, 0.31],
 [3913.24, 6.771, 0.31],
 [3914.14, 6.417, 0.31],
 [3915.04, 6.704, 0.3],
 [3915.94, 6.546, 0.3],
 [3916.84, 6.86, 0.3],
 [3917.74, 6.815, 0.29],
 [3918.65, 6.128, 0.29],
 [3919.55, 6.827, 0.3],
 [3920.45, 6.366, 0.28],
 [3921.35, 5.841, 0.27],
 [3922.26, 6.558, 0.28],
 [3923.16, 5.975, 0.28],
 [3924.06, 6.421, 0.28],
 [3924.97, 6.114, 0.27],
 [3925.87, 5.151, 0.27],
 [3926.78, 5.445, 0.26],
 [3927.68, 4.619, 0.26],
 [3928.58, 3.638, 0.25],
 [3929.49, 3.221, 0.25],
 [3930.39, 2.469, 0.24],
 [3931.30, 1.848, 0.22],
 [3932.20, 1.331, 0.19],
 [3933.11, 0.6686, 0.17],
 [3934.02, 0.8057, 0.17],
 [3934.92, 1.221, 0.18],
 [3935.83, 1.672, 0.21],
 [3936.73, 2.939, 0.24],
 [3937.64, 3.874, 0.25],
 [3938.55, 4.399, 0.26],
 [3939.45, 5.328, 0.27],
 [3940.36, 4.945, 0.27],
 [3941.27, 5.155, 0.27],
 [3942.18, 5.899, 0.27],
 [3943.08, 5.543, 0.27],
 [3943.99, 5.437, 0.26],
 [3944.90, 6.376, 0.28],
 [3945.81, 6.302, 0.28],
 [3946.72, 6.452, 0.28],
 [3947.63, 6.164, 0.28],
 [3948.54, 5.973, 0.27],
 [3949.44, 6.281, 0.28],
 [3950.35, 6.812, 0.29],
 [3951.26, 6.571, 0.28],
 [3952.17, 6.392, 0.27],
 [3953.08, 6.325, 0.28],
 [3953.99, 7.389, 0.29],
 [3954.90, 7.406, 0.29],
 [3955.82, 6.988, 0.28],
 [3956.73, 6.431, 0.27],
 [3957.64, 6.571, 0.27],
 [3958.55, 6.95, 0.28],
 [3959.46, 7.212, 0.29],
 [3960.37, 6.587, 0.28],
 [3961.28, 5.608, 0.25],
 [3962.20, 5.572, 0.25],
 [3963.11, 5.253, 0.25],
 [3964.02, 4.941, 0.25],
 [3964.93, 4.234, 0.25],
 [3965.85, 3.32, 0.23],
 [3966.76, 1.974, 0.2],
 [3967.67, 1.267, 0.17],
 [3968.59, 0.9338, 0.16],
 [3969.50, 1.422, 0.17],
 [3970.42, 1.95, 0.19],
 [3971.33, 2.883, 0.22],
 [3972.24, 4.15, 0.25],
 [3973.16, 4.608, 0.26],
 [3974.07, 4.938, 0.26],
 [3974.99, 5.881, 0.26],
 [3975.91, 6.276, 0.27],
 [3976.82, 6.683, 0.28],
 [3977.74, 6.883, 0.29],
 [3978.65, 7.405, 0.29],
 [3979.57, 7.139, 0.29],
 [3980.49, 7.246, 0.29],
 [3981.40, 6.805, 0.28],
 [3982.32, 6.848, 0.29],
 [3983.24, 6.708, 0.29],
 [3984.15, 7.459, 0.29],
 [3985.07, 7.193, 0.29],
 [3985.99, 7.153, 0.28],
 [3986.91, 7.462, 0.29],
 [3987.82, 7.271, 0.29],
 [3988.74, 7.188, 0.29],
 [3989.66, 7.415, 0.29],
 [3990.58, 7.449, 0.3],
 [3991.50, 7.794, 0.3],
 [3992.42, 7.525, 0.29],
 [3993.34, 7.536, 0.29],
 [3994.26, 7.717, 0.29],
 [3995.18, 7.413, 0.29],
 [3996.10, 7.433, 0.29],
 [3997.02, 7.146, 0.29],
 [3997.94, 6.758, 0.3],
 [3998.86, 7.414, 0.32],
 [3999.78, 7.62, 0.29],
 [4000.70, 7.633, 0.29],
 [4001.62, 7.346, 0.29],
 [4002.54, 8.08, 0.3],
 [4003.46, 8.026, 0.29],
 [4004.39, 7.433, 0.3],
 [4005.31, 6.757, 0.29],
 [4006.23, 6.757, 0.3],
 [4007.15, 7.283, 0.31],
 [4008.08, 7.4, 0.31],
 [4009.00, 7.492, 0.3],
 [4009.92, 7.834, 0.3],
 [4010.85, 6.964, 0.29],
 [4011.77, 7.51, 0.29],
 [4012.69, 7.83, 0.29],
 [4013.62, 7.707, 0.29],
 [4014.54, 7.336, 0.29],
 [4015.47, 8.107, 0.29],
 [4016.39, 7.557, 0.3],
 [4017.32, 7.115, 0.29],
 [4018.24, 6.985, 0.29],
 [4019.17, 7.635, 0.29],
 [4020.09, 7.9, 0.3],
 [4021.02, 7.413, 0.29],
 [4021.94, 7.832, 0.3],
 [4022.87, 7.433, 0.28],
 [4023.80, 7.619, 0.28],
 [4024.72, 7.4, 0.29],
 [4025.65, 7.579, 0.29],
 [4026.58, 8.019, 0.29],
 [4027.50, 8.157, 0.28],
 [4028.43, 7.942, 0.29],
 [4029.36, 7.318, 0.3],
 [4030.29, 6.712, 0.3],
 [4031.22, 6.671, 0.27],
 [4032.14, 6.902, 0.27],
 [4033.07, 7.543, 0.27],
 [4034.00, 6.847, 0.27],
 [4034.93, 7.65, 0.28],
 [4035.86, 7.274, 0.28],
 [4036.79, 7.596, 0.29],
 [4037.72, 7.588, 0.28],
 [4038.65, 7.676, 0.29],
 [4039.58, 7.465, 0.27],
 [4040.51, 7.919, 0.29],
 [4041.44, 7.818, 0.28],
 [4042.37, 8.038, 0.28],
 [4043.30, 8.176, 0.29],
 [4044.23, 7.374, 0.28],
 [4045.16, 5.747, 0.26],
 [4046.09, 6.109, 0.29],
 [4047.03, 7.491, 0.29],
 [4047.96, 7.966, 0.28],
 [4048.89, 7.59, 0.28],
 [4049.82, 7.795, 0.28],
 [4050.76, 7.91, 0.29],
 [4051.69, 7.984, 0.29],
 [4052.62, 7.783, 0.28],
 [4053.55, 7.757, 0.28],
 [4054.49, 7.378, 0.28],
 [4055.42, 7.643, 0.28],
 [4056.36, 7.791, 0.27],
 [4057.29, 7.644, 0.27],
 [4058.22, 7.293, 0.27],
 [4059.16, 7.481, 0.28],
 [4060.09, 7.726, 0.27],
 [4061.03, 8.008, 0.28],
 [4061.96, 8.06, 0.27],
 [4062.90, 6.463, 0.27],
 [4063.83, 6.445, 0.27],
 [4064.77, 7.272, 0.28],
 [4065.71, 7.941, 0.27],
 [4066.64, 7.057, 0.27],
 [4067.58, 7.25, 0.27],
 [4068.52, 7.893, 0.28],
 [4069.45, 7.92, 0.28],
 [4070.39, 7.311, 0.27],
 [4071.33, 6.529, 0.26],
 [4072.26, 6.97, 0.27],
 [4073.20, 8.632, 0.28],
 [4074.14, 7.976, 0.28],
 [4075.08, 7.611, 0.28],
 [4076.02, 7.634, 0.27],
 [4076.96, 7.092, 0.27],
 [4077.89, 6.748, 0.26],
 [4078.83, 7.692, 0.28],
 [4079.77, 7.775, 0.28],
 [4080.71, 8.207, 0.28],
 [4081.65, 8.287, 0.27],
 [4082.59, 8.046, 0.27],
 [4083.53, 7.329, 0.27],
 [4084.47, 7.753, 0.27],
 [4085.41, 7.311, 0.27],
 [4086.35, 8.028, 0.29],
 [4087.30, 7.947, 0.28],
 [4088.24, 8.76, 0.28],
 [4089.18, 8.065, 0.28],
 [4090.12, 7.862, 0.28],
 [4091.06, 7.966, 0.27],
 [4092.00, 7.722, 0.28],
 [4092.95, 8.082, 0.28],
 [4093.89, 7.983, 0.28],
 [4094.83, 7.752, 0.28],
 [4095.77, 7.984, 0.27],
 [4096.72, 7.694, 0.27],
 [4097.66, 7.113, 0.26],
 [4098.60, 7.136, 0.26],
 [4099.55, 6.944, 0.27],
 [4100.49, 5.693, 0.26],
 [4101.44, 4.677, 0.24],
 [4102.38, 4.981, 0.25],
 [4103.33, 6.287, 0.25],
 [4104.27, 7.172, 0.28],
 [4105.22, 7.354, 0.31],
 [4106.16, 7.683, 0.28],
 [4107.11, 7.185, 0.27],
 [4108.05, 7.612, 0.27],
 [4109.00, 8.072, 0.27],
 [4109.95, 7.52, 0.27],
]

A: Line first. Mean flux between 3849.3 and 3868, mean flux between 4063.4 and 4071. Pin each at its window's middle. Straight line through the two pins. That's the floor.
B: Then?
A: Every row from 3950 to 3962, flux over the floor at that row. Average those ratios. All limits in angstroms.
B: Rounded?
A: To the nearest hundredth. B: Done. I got 0.94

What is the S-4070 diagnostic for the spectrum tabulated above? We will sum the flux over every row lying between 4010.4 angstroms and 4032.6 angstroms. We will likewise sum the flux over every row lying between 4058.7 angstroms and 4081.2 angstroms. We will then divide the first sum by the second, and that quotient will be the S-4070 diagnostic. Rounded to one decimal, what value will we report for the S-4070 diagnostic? 1.0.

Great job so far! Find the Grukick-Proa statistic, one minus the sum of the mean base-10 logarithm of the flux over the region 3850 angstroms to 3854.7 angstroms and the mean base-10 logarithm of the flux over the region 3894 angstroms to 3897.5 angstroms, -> -0.661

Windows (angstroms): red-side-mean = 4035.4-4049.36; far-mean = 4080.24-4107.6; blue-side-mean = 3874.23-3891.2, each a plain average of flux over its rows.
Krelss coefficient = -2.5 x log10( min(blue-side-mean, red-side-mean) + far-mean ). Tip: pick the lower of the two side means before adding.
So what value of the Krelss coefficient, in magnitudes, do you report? -2.84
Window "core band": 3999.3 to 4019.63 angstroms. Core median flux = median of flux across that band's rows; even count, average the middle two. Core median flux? 7.50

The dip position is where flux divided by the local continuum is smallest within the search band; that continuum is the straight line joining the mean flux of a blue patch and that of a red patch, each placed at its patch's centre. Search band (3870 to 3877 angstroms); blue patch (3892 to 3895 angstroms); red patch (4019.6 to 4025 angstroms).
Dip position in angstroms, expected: 3872.90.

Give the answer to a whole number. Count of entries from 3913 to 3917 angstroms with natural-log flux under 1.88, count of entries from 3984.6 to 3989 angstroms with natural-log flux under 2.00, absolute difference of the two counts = 2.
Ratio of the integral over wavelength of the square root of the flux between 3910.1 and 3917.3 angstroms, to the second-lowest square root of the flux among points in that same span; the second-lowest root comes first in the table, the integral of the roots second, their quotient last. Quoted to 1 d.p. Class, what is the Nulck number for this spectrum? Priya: 7.3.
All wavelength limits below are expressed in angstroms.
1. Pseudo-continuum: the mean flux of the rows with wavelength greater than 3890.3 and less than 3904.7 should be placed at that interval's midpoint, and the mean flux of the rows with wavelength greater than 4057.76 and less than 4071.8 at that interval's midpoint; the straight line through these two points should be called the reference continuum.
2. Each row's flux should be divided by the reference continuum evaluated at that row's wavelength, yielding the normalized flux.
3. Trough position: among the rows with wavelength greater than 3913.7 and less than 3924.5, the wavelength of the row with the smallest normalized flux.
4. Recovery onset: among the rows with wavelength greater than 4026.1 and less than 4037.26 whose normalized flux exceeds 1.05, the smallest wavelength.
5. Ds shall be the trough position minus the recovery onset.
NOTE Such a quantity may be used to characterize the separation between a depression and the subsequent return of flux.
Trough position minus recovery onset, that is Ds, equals -105.2 angstroms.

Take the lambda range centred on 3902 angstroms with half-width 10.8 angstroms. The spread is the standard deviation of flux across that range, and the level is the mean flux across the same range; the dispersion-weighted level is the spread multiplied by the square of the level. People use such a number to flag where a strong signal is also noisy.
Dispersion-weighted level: 19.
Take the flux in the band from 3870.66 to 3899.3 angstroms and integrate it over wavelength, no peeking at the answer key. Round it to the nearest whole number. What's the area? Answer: 180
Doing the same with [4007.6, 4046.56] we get 290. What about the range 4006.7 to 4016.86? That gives 77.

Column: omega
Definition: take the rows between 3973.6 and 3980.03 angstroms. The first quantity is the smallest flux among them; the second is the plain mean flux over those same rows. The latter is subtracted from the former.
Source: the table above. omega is -1.5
